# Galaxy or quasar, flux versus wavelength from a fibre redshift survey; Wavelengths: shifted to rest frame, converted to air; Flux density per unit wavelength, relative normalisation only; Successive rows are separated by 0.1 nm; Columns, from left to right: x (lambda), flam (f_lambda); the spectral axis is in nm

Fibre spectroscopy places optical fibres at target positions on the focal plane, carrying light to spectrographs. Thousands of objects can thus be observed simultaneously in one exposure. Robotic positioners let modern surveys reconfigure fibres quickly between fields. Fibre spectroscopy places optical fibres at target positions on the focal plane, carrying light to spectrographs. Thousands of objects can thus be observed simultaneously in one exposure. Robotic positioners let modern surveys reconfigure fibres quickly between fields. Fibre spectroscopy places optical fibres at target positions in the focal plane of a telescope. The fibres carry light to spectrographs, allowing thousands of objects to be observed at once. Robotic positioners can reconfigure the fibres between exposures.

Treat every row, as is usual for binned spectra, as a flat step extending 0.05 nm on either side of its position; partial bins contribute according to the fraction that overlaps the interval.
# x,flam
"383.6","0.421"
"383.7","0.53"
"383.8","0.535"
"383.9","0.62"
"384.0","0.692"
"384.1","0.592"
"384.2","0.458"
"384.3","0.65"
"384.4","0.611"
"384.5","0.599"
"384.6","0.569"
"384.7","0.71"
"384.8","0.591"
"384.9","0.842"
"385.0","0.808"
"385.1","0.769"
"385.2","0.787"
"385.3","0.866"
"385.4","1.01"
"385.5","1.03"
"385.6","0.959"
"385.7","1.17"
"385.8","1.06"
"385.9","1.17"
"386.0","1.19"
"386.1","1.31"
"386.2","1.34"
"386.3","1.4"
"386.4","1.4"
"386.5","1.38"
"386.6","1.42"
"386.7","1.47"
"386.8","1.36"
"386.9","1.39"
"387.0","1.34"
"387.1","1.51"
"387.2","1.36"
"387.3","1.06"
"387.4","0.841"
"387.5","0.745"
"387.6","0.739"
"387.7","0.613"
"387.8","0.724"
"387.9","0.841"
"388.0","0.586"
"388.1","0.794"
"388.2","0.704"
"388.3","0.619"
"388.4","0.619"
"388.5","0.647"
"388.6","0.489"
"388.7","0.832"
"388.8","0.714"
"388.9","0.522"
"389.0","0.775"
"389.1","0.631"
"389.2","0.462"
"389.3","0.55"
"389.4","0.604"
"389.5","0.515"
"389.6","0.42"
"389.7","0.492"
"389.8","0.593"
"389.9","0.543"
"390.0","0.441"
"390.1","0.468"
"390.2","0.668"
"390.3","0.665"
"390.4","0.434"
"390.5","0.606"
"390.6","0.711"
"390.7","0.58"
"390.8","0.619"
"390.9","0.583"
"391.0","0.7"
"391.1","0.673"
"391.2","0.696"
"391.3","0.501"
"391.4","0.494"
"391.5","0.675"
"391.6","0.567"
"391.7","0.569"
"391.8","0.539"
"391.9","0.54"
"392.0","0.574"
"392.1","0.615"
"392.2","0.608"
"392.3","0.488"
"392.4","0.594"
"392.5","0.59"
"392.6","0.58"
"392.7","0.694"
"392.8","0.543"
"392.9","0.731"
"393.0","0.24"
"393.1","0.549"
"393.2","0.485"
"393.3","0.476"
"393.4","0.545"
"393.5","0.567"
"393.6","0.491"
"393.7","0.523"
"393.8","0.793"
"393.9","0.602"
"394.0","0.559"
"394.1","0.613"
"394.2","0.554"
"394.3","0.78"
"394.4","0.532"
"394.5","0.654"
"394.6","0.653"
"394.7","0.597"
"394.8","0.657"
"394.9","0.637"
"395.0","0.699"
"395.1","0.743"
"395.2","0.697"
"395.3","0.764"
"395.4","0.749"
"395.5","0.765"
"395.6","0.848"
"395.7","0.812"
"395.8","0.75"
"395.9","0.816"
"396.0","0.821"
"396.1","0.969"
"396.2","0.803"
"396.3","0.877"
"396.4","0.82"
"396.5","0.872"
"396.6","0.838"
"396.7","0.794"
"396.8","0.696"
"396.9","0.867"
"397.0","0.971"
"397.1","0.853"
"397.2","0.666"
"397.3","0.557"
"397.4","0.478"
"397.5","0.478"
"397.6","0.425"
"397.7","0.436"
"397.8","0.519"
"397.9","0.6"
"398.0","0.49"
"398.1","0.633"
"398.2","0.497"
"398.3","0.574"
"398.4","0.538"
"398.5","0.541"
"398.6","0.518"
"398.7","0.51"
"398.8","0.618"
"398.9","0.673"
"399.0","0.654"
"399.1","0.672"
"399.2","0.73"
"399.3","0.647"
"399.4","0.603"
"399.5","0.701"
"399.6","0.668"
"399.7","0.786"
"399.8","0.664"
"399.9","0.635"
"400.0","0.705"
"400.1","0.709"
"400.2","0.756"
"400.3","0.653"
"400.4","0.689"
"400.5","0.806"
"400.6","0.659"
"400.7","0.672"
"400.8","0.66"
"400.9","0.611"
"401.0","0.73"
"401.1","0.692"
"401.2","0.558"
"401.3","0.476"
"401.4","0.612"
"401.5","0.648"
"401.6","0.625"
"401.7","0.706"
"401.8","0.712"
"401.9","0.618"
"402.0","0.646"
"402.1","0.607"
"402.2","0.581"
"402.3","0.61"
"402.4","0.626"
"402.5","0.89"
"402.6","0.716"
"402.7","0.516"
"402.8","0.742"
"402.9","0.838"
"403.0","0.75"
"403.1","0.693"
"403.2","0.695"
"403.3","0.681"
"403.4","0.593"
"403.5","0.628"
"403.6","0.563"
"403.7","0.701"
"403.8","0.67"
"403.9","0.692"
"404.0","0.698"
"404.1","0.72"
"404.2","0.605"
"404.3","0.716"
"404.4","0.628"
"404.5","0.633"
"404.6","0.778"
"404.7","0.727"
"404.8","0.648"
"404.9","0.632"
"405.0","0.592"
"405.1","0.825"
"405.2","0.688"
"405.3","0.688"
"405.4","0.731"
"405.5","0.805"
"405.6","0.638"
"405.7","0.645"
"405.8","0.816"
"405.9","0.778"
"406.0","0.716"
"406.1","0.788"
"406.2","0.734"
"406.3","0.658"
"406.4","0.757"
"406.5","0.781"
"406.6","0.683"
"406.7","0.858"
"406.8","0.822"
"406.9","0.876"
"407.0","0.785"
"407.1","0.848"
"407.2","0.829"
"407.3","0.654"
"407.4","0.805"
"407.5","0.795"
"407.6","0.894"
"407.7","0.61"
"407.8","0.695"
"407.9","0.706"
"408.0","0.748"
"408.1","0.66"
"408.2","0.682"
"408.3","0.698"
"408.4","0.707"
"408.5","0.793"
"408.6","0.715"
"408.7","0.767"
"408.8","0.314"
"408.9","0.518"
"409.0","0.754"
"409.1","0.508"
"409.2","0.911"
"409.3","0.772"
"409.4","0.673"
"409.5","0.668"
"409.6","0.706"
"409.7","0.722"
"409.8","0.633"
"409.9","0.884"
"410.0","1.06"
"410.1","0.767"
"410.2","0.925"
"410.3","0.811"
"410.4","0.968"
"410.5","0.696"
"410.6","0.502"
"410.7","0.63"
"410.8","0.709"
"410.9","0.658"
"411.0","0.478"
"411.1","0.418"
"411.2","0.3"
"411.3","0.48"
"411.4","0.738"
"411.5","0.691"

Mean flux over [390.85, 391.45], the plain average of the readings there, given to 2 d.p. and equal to 0.61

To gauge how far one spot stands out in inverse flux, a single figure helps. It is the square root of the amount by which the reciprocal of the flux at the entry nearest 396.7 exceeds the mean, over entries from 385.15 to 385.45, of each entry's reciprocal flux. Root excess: 0.35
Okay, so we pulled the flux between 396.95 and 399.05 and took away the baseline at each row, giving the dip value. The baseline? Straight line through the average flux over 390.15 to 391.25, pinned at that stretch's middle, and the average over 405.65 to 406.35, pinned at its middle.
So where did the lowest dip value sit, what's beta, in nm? 397.6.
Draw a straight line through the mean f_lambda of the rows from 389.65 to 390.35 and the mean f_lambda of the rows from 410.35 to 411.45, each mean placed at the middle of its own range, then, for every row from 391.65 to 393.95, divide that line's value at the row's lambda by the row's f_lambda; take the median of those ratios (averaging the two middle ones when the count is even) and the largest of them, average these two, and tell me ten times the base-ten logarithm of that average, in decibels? 2.2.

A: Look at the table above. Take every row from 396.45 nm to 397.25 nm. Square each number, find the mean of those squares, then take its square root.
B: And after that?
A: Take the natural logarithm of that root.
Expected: -0.19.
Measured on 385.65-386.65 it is 0.25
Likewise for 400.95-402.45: -0.46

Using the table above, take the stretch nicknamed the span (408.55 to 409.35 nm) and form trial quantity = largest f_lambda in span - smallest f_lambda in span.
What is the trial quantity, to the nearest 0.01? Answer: 0.60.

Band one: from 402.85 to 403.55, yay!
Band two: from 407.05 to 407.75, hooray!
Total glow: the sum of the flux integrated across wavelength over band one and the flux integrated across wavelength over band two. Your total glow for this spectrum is 1.03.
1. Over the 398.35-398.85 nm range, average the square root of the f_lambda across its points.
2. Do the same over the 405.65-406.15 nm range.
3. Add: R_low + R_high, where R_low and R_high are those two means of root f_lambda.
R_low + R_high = 1.602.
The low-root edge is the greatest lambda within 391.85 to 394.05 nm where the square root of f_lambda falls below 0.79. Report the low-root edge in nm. 394.0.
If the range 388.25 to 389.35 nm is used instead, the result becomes 389.3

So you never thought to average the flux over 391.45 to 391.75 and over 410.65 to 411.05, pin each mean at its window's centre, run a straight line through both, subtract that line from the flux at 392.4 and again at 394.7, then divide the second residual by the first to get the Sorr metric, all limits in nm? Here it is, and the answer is 1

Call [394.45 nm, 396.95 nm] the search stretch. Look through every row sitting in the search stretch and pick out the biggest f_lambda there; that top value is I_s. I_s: 0.969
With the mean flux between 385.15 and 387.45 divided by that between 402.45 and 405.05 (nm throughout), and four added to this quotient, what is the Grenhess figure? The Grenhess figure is 5.77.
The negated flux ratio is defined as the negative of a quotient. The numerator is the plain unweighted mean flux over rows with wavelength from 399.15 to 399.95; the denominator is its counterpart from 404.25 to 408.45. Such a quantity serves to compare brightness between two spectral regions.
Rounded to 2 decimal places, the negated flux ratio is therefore -0.93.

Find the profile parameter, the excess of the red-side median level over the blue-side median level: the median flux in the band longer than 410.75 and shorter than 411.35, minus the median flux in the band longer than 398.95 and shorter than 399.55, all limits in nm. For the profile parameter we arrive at -0.18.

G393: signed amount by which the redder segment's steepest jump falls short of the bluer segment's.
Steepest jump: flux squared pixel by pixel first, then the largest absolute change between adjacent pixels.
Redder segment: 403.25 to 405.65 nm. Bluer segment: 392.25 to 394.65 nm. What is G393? 0.15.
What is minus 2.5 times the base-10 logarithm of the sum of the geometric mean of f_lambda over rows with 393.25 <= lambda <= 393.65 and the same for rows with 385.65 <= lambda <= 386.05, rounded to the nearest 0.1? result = -0.6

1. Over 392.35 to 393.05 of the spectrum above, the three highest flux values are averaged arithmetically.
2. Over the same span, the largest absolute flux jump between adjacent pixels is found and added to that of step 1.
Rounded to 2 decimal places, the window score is 1.16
